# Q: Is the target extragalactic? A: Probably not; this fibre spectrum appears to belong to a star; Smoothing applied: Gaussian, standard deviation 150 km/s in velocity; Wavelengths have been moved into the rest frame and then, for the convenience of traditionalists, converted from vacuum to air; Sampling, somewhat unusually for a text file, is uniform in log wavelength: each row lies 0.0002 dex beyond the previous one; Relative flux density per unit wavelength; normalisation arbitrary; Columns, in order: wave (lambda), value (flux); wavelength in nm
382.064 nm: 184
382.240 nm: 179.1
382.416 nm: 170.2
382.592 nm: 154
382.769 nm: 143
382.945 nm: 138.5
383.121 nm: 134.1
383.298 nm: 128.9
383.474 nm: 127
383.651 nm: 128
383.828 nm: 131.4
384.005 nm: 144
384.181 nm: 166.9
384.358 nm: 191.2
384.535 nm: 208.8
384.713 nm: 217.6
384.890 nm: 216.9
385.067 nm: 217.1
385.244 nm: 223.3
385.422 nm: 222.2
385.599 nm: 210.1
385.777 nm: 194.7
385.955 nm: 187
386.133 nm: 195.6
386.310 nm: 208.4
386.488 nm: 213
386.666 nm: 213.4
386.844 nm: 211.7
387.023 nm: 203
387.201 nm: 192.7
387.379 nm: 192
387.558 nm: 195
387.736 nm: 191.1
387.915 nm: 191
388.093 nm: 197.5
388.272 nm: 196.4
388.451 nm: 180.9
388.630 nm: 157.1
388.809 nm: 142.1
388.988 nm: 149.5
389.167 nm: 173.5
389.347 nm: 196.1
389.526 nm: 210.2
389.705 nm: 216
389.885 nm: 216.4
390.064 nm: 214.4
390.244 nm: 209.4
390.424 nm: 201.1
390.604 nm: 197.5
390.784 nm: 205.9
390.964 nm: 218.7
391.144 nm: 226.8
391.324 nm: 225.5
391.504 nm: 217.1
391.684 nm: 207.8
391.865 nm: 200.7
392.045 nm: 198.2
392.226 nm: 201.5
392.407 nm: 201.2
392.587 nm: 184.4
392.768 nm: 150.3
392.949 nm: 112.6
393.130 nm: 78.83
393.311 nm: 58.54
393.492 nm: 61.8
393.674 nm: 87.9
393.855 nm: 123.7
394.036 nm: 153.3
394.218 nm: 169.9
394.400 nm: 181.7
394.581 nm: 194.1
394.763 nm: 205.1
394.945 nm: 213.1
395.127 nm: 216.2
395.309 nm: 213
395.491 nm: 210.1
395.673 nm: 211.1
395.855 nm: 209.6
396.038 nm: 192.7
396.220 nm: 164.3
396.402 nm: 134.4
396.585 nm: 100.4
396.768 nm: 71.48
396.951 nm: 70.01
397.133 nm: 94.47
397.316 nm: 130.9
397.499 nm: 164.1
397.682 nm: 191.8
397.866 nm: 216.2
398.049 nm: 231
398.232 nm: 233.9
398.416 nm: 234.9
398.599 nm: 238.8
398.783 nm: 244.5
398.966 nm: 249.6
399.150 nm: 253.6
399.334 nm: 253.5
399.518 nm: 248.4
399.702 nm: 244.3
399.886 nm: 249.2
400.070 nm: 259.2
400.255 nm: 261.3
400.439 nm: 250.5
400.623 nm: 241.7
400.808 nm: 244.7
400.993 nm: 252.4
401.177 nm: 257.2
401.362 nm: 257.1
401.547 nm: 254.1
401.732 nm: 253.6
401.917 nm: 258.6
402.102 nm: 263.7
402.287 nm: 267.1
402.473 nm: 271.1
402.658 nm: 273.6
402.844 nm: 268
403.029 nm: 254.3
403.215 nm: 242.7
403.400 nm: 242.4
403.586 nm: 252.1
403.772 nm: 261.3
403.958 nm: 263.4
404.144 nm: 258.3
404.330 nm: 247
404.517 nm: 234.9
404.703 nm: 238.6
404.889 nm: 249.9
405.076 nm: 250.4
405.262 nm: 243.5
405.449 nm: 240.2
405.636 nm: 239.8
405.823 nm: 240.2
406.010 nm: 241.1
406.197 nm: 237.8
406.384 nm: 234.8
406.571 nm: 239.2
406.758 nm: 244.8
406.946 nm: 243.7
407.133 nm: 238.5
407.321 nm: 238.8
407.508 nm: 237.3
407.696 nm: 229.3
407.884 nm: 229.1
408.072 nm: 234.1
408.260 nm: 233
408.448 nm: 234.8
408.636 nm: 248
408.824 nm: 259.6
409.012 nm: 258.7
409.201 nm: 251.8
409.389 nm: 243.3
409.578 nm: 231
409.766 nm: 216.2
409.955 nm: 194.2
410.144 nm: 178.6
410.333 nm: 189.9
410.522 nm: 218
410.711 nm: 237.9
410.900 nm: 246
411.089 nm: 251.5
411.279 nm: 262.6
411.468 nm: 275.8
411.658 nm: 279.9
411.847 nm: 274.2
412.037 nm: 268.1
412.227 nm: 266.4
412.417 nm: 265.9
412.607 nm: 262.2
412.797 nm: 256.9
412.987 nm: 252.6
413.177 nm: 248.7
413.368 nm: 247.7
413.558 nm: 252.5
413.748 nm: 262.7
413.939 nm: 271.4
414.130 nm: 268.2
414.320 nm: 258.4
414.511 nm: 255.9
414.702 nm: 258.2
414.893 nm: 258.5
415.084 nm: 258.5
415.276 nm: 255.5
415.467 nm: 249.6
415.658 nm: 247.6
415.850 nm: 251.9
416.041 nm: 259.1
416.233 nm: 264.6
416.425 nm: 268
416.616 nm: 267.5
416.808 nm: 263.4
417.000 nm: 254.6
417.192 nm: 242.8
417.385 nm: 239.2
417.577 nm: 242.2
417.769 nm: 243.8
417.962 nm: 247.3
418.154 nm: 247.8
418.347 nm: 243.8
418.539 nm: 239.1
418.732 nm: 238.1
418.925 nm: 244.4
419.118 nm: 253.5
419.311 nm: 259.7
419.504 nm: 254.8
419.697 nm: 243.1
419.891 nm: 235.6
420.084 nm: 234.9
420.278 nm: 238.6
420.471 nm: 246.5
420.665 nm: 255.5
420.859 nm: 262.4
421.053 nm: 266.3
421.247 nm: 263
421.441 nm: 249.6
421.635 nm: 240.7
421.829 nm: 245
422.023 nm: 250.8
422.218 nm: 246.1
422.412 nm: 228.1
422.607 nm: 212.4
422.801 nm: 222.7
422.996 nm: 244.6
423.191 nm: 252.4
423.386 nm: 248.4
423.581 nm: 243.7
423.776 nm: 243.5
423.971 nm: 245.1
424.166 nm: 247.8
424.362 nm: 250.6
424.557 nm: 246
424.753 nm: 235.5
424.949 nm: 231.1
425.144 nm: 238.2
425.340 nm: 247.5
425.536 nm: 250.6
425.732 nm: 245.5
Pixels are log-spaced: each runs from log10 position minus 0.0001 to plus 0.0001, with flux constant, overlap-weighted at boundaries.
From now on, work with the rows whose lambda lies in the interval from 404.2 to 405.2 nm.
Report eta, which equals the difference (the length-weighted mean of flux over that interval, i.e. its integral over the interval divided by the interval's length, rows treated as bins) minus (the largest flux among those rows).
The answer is -6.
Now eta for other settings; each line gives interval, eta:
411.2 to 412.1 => -7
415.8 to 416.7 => -5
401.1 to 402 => -3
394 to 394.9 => -21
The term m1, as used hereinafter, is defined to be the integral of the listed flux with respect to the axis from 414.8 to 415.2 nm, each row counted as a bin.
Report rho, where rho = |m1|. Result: 103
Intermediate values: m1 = 103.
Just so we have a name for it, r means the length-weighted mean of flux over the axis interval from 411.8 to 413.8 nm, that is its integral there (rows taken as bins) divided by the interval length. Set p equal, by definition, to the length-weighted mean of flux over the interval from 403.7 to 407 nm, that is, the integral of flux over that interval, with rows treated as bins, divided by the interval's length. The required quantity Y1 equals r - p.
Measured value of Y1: 15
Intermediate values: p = 245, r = 259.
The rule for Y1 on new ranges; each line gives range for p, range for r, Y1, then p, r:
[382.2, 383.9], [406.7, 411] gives 89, 142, 232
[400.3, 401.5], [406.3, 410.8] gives -19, 251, 232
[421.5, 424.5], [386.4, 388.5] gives -43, 242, 198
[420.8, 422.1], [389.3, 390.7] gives -46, 254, 208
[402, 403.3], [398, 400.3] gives -17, 263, 246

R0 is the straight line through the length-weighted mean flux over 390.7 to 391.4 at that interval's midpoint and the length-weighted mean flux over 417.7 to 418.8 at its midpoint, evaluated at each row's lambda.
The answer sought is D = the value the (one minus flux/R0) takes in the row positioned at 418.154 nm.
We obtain -0.02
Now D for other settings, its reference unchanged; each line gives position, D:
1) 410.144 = 0.24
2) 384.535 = 0.02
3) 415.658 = -0.03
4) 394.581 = 0.13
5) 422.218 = 0.00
